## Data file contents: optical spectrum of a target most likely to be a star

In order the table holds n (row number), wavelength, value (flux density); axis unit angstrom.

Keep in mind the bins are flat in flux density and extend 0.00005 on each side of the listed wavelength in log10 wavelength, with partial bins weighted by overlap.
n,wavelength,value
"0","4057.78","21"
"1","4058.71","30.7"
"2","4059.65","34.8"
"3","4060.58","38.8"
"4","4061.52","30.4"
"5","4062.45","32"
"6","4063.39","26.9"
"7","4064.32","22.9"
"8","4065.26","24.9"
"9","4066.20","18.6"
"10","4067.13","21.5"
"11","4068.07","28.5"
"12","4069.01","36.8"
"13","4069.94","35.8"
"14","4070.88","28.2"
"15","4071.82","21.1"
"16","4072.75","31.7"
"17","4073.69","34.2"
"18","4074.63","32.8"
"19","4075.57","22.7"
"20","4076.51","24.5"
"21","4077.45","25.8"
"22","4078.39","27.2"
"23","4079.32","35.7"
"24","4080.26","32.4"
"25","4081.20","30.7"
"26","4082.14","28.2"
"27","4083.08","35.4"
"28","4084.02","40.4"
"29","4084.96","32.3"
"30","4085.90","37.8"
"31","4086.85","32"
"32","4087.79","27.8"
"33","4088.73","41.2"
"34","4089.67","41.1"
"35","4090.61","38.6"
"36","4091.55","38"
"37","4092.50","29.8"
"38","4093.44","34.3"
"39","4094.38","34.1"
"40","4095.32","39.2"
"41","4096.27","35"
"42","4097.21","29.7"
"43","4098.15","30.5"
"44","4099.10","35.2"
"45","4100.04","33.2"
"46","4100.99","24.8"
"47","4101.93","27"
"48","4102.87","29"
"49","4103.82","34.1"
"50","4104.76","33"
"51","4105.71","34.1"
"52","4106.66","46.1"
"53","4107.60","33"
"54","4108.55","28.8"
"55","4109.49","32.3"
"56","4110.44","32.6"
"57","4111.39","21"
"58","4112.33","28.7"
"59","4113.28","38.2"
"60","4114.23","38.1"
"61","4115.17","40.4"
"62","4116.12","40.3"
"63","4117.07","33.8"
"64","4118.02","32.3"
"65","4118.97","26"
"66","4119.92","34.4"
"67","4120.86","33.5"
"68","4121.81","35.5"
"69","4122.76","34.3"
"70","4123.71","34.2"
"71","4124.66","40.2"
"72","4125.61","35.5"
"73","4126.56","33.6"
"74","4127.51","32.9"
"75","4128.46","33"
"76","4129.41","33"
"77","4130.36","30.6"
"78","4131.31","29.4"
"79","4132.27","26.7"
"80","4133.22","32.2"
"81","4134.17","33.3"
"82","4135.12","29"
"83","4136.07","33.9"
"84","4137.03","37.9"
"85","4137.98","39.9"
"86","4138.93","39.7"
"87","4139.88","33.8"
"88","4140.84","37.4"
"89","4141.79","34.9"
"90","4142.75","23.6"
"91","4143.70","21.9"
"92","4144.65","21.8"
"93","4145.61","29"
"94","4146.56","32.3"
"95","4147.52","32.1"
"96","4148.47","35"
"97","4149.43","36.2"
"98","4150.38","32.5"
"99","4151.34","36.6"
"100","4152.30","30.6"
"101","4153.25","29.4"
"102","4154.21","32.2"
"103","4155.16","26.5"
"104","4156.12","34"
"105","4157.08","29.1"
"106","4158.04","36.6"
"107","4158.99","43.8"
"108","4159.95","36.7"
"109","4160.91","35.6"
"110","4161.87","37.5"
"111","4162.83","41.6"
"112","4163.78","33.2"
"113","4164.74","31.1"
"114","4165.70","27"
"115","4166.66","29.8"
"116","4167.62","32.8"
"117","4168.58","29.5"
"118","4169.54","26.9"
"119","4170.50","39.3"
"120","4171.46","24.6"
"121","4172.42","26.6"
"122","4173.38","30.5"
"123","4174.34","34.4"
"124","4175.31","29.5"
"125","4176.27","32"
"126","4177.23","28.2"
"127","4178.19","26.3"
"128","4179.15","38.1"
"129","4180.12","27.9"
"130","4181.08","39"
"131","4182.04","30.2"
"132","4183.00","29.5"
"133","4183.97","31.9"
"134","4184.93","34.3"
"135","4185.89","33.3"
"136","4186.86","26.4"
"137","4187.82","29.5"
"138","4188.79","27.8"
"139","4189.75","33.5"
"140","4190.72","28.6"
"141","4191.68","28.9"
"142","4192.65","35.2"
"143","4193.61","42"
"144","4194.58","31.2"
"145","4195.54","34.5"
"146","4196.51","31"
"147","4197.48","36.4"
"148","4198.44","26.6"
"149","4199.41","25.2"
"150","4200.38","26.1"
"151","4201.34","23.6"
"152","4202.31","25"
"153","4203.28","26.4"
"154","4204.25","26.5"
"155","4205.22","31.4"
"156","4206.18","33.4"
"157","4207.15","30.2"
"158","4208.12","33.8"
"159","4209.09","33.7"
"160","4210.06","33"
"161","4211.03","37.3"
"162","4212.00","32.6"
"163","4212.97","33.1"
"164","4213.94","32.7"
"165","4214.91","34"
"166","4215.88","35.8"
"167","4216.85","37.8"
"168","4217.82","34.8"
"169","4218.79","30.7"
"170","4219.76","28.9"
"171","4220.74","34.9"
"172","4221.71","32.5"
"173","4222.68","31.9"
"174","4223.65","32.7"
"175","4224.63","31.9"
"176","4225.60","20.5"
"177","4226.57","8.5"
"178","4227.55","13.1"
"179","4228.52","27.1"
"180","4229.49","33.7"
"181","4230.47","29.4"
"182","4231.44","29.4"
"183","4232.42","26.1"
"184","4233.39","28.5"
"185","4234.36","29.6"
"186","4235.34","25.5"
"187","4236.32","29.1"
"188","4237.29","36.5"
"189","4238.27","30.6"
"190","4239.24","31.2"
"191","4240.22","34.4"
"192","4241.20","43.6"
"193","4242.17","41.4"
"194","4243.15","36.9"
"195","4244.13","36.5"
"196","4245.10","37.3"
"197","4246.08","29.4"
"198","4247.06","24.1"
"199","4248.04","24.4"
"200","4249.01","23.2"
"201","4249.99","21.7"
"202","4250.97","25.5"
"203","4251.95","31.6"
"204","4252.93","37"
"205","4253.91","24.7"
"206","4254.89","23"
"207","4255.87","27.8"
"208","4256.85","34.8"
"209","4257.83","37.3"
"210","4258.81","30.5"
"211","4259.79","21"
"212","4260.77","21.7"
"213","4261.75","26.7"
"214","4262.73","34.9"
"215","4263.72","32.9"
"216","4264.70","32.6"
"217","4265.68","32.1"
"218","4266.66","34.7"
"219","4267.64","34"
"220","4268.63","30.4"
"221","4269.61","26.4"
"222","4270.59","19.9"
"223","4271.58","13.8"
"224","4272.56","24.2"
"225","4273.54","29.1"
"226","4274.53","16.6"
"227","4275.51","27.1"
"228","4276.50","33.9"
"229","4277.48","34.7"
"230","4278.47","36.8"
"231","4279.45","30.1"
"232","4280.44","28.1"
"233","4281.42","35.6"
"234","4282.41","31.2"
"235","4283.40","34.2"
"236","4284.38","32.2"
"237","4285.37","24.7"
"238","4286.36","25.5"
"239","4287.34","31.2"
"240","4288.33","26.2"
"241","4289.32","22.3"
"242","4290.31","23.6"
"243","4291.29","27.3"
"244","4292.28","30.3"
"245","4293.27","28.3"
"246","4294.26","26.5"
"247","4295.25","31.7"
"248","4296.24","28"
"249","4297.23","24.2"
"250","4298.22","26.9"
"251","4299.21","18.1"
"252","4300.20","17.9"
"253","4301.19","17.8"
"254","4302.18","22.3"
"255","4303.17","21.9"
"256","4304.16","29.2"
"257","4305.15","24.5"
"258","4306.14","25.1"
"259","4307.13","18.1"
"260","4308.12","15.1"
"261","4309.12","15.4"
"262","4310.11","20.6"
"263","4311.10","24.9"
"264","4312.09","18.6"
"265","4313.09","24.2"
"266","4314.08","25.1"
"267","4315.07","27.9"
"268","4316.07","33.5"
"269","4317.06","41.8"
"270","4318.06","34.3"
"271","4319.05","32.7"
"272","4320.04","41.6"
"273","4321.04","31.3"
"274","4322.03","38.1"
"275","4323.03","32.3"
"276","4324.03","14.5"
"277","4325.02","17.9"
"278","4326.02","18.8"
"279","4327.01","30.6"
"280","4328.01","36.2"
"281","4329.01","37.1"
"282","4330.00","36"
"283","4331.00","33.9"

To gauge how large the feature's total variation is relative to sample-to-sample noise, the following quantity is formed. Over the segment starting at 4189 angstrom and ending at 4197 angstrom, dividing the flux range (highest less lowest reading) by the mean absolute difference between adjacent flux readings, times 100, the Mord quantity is 261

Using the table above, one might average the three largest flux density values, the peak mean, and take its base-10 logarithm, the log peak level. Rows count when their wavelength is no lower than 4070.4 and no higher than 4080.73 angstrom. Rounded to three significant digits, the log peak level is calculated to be 1.53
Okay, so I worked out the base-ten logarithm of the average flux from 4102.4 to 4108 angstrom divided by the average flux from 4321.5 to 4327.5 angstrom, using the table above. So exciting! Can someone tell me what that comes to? 0.14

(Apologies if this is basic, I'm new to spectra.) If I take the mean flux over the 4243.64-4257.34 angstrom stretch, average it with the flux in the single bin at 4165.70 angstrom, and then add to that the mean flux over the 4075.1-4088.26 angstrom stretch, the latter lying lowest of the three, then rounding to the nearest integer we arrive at 59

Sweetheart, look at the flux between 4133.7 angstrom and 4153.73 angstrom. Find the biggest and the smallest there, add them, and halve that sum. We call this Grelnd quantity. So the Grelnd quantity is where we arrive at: 31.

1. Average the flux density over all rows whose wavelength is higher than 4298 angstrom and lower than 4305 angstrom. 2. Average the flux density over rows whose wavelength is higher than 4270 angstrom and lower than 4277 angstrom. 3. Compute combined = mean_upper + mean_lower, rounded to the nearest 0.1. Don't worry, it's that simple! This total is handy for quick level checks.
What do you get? 45.5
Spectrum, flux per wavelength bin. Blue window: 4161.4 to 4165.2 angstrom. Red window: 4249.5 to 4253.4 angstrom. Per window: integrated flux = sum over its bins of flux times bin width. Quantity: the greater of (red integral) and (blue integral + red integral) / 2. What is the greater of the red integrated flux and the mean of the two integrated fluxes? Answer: 125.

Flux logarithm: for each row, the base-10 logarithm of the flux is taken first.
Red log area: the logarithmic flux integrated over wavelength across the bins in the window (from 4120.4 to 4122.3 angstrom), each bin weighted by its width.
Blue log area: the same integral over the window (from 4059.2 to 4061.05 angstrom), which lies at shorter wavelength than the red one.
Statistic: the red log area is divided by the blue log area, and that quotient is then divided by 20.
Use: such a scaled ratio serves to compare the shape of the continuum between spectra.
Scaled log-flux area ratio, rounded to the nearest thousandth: 0.050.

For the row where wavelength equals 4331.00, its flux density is 33.9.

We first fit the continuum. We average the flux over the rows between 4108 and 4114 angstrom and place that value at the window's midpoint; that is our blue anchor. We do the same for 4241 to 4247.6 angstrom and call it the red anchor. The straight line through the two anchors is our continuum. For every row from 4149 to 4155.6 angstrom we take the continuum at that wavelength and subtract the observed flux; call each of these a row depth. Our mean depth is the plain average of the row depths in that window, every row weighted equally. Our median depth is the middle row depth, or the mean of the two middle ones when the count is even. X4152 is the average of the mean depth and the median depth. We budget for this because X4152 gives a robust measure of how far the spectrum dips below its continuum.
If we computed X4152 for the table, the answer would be -0.1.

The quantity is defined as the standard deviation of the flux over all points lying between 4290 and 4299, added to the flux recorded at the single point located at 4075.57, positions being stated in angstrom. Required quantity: 25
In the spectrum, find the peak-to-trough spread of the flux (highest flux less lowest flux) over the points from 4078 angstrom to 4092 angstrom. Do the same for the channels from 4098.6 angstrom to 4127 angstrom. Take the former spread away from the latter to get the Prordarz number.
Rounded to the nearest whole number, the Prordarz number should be 11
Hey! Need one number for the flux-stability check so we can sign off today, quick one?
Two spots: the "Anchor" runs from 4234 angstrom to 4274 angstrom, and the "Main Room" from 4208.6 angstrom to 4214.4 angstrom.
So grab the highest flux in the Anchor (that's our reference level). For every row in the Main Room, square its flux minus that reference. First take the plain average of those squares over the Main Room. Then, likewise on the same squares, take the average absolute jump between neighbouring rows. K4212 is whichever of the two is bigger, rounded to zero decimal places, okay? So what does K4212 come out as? 100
